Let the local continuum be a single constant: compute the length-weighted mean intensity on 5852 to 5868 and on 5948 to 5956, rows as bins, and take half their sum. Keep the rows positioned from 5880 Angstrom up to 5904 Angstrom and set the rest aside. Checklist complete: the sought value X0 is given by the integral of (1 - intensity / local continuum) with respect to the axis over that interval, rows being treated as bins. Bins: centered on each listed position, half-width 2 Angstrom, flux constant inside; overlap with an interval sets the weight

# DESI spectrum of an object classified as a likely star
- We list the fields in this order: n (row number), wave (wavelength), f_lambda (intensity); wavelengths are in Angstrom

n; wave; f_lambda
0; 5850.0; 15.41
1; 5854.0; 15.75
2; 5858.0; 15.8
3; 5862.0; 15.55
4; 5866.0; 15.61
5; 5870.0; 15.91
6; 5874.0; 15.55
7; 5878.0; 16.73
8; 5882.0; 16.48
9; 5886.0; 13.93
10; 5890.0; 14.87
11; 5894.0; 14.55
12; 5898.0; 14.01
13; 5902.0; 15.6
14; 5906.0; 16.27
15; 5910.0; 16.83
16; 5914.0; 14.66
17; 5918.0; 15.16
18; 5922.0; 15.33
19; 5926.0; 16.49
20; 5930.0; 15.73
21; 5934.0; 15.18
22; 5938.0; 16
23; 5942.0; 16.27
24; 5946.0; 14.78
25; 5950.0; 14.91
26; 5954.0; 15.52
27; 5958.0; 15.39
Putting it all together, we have 0.8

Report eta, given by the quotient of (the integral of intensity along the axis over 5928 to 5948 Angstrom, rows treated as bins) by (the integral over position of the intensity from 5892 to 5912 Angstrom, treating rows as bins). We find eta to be 1.01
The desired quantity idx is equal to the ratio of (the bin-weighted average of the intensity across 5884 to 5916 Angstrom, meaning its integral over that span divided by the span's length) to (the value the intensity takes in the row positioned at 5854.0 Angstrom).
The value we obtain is 0.96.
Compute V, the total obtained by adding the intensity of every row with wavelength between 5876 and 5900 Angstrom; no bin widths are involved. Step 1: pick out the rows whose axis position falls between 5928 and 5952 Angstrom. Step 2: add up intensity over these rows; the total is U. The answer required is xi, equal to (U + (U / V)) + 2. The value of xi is 95.9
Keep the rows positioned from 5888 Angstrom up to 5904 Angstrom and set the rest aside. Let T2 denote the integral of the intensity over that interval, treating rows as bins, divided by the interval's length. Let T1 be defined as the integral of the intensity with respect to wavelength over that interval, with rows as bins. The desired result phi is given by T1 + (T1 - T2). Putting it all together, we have 457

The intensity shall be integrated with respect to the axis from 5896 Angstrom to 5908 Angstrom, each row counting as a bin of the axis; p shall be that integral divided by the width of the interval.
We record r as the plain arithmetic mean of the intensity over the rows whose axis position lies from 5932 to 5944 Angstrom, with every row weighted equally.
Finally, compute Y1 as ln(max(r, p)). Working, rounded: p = 15.3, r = 15.8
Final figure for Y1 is 2.761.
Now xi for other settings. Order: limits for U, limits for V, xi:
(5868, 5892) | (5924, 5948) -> 96.5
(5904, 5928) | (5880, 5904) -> 97.8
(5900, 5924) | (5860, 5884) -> 96.8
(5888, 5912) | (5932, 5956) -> 95.1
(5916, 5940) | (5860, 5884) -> 96.9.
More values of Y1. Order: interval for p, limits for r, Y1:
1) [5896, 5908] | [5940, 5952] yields 2.729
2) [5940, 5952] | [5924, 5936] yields 2.760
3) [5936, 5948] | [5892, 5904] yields 2.753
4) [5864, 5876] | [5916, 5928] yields 2.753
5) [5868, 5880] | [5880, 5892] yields 2.777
